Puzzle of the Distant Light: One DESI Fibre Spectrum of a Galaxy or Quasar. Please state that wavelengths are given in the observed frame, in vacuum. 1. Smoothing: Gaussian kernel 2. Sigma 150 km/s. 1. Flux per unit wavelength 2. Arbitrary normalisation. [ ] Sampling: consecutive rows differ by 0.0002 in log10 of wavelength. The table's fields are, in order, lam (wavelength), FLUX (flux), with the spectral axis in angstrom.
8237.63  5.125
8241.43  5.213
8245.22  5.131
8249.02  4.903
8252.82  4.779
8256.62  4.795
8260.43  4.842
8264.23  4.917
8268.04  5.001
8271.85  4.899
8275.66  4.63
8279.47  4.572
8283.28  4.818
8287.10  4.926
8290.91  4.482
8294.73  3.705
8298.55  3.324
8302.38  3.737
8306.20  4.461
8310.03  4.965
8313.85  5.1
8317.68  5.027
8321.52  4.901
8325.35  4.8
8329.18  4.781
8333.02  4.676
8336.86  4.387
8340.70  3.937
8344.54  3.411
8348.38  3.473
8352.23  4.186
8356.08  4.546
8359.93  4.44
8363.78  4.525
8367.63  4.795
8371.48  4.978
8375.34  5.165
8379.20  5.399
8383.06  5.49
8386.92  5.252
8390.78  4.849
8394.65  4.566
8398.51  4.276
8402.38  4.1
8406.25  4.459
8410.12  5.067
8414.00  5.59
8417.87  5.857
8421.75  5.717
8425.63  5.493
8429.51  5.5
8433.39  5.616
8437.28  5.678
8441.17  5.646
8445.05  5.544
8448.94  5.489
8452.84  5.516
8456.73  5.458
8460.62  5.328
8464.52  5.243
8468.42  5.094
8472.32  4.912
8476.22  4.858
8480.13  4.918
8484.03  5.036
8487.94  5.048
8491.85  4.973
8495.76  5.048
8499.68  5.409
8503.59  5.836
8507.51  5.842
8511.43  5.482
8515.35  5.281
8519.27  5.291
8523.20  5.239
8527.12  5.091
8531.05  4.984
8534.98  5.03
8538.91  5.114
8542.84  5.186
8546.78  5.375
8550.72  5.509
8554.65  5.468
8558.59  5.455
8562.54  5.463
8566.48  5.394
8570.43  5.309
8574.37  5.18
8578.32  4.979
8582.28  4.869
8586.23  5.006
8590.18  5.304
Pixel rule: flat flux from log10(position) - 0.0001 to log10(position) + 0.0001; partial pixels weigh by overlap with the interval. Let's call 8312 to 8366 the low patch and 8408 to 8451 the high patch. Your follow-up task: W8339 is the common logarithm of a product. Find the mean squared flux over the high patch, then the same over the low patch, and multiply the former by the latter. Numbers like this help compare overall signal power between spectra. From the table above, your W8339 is 2.79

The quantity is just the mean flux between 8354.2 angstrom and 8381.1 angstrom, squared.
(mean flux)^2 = 23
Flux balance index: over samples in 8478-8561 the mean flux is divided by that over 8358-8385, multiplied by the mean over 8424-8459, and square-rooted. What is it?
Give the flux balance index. 2.42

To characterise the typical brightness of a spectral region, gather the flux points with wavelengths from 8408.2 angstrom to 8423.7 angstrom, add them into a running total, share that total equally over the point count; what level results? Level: 5.6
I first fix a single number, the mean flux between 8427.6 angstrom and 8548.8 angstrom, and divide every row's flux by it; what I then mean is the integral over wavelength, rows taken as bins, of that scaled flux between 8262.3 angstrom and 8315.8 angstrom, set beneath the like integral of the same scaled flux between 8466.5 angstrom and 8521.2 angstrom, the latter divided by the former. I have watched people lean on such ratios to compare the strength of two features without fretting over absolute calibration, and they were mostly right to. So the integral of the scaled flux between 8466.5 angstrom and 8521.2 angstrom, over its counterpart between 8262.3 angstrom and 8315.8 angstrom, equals 1.18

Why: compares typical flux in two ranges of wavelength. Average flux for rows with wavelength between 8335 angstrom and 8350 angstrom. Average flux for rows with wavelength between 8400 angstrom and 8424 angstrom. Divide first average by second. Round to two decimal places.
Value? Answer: 0.74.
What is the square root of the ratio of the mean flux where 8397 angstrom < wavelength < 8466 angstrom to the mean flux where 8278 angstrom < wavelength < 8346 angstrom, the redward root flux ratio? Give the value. 1.09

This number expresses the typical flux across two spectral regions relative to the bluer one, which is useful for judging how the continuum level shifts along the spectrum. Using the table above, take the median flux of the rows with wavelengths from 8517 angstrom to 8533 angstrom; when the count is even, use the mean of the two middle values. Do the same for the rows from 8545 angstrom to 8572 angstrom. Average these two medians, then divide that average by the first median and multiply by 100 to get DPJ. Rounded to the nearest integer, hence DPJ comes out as 103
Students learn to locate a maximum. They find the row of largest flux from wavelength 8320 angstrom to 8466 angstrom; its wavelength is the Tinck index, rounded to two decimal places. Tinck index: 8417.87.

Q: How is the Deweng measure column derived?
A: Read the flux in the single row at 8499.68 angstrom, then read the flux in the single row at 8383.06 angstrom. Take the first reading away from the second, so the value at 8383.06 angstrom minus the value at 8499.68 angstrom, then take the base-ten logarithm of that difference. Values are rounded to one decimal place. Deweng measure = -1.1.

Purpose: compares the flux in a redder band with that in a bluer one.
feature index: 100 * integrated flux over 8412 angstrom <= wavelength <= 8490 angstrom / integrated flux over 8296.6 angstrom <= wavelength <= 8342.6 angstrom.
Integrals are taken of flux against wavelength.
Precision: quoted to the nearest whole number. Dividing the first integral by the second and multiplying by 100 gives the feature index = 202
